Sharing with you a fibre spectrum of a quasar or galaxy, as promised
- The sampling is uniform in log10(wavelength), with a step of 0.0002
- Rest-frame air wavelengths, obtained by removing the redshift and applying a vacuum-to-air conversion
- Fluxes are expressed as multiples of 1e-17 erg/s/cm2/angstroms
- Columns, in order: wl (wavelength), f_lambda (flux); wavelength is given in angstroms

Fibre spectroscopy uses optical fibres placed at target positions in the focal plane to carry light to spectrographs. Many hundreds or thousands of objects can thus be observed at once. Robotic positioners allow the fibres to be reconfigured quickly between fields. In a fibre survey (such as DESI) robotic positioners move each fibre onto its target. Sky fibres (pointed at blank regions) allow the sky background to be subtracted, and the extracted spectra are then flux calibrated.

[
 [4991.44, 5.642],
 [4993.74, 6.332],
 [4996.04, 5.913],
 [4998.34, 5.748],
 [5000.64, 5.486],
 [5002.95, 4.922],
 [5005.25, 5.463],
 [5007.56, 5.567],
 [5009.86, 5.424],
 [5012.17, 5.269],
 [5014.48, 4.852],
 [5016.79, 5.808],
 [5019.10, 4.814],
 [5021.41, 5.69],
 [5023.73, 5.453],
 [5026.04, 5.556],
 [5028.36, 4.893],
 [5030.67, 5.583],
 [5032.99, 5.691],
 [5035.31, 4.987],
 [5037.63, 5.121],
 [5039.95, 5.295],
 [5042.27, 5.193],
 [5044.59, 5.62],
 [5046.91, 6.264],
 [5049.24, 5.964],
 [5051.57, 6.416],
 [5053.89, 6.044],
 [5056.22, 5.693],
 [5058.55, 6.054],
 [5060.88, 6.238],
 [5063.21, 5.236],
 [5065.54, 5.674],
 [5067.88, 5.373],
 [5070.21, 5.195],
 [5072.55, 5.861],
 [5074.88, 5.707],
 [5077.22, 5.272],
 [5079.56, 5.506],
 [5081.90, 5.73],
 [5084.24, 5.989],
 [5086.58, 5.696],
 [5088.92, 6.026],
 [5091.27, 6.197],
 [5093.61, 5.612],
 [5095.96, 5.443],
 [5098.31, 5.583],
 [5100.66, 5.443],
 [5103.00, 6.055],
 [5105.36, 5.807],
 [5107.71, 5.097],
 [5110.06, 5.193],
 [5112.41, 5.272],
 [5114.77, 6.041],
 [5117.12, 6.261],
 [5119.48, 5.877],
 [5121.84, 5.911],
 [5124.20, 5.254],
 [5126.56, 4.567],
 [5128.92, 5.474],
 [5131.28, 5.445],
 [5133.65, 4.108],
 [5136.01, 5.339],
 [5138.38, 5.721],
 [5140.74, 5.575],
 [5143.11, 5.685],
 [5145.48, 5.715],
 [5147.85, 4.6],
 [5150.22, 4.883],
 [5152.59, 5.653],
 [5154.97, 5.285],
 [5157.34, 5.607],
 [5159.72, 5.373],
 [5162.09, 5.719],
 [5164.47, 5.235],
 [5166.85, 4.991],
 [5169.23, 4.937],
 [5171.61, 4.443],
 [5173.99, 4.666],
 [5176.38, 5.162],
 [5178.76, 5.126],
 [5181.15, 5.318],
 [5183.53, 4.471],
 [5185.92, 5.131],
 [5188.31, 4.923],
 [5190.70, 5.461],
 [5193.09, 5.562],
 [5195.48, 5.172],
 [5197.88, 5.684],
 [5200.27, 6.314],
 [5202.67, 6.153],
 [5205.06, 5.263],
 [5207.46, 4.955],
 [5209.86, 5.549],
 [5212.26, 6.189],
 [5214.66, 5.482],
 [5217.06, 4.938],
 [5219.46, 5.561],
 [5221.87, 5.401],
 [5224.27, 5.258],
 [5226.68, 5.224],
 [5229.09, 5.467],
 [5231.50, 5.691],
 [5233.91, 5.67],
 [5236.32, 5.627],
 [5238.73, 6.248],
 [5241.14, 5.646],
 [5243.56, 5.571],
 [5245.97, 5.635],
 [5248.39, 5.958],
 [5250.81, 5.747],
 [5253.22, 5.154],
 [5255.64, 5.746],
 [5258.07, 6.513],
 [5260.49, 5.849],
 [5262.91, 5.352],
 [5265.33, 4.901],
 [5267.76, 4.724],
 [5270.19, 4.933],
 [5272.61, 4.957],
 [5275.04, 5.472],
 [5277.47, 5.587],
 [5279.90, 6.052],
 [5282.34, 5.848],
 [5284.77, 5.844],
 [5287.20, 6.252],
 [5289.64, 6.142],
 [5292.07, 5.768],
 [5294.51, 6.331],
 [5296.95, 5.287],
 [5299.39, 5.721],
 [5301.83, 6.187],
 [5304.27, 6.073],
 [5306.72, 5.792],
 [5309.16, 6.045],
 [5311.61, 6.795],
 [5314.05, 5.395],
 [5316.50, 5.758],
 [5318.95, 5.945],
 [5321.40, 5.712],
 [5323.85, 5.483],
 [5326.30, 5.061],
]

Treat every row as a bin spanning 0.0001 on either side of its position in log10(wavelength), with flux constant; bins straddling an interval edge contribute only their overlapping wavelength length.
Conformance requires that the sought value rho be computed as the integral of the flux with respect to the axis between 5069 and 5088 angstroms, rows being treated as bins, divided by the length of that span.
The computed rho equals 5.63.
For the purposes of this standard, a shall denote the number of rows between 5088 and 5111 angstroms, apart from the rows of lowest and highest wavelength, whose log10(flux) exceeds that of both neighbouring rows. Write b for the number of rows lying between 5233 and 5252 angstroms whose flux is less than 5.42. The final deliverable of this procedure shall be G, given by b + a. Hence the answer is 3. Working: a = 3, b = 0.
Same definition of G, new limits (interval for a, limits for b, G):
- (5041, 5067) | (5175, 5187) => 8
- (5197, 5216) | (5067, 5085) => 5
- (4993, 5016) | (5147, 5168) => 7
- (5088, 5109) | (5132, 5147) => 5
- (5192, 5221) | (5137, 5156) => 5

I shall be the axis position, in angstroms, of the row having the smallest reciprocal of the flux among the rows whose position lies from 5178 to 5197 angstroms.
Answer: 5193.09 angstroms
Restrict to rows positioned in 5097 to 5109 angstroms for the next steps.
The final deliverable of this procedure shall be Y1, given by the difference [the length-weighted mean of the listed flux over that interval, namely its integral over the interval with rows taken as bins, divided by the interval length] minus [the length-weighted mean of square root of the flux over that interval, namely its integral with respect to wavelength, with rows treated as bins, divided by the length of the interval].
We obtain 3.2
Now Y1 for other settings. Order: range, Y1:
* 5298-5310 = 3.5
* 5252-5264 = 3.3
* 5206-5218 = 3.1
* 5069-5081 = 3.2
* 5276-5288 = 3.5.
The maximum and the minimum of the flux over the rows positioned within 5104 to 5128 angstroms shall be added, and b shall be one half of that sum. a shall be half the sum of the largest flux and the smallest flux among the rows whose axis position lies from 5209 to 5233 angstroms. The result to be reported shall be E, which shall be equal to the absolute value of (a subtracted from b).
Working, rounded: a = 5.6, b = 5.41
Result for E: 0.15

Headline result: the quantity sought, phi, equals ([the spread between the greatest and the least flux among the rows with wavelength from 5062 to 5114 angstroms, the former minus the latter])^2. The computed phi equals 1.2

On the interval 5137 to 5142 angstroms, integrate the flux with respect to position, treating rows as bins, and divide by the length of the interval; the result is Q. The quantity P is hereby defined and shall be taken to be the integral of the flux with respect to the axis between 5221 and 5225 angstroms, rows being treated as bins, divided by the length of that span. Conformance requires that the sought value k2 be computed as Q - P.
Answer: 0.3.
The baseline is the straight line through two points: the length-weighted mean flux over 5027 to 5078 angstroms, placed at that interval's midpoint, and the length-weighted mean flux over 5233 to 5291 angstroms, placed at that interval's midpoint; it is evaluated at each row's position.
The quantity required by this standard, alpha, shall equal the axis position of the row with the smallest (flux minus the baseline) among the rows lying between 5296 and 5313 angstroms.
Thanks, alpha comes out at 5296.95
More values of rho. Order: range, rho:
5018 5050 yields 5.43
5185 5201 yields 5.44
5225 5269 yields 5.59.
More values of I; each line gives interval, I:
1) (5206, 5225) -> 5212.26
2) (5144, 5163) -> 5162.09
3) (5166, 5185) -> 5181.15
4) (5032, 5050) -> 5046.91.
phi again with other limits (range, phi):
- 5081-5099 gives 0.6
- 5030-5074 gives 2.0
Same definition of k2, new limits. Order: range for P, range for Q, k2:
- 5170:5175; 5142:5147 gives 1.0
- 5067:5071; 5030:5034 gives 0.3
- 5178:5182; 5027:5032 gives 0.0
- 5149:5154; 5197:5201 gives 0.7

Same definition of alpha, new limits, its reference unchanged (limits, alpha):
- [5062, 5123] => 5107.71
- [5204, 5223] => 5217.06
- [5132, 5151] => 5133.65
